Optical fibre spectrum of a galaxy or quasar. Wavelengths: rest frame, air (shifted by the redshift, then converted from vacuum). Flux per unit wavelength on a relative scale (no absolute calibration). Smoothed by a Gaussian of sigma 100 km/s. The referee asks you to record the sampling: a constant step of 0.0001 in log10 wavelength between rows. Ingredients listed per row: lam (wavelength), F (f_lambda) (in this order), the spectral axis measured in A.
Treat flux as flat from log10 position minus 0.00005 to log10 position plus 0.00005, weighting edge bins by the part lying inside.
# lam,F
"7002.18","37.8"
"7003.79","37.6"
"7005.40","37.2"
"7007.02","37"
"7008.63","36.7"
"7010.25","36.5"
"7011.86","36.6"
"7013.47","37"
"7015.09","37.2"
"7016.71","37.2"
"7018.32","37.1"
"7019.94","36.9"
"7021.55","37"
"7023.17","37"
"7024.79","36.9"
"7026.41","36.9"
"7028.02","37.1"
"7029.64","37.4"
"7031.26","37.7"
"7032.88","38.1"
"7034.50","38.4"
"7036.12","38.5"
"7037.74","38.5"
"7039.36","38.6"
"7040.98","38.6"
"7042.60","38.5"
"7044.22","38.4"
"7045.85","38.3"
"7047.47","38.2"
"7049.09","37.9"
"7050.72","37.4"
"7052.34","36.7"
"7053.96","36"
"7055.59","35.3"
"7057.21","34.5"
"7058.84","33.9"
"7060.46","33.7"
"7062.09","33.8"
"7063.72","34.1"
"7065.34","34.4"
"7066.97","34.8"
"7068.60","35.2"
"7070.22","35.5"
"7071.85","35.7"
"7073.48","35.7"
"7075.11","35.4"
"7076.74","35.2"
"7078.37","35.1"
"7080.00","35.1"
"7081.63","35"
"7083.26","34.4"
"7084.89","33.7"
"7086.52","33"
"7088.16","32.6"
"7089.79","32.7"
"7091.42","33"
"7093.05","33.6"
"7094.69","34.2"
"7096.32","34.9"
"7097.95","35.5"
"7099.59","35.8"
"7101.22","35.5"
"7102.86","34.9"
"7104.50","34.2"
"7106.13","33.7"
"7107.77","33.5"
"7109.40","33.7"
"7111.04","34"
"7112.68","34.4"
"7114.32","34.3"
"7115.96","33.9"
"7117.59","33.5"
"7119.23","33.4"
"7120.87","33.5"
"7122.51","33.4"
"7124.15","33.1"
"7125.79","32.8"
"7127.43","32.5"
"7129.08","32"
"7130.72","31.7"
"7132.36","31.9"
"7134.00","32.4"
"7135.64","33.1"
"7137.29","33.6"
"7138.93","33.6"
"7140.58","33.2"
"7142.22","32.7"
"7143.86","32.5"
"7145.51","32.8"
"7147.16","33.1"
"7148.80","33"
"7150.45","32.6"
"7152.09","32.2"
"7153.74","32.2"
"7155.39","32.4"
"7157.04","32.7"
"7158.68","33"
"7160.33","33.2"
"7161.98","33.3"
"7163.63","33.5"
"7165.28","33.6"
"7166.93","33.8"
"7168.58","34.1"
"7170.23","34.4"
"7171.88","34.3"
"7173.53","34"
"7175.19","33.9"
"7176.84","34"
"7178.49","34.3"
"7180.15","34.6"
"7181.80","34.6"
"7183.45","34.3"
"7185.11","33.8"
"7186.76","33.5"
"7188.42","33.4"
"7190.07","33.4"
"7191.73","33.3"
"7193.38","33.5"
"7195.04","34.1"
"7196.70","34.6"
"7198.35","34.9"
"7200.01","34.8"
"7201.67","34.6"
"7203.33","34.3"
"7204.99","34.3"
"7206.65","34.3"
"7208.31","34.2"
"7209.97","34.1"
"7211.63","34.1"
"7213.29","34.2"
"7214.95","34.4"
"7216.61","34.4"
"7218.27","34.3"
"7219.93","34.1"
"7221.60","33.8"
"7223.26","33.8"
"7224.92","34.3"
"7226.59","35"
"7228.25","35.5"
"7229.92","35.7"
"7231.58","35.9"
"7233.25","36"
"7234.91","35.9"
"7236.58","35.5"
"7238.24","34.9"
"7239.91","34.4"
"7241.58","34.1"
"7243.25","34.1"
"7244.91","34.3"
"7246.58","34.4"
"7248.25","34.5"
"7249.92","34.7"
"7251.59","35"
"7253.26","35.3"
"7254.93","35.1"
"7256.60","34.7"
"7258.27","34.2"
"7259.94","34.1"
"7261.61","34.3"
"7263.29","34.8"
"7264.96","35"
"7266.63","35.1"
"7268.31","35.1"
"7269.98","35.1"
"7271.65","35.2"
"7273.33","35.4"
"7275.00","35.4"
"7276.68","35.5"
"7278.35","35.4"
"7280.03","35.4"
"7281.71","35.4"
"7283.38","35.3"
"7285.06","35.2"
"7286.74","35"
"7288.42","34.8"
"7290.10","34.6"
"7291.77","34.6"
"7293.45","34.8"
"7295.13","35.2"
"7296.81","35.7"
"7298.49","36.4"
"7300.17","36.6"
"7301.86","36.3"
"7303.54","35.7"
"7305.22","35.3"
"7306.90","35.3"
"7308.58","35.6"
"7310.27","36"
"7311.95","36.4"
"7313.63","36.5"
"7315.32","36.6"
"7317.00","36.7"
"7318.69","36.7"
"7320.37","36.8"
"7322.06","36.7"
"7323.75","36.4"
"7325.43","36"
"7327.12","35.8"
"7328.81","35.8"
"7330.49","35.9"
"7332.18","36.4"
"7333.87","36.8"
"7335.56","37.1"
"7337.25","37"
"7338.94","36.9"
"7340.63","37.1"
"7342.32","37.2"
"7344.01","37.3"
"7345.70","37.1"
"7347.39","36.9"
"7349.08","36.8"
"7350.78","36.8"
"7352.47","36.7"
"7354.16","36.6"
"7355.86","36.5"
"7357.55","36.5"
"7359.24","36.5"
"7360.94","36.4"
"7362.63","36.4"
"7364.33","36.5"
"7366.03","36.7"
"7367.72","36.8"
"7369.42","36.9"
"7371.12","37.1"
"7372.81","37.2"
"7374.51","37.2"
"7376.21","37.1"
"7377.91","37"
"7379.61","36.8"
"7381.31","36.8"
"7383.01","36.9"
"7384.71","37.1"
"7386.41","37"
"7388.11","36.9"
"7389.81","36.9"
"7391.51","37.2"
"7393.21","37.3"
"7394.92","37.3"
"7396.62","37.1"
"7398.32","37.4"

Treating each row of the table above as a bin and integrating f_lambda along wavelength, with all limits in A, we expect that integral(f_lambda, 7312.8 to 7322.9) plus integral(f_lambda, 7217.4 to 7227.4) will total 712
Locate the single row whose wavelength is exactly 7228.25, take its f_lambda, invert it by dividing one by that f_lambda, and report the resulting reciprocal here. 0.0282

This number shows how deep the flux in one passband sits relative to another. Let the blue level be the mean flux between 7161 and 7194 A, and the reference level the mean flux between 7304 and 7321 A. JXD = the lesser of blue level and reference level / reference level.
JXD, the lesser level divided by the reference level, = 0.94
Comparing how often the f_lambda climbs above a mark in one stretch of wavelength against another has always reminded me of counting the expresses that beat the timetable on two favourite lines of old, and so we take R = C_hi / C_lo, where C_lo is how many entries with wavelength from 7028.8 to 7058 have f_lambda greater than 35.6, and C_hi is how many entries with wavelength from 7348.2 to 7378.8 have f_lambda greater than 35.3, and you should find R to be 1.1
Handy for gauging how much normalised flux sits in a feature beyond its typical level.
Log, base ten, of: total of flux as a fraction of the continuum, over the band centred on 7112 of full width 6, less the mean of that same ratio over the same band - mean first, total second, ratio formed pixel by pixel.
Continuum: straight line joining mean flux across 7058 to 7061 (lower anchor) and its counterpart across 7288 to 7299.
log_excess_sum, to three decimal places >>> 0.477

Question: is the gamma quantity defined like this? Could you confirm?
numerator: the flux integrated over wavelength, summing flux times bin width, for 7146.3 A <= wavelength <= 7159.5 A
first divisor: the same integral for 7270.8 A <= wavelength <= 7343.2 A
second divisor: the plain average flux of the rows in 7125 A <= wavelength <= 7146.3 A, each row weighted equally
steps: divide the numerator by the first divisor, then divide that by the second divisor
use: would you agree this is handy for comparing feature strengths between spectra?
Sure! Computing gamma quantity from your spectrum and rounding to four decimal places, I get 0.0051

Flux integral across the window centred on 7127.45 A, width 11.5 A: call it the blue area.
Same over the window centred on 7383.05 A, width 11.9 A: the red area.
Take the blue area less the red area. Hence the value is -66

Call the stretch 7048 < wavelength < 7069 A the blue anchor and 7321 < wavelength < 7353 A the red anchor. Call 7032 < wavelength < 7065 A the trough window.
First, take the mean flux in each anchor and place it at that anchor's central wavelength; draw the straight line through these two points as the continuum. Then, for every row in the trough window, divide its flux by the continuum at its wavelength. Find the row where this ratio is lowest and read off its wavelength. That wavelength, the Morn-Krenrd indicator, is 7060.46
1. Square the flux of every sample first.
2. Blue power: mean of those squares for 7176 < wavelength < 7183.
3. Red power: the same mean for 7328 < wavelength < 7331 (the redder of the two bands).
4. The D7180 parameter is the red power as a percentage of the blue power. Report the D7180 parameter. 109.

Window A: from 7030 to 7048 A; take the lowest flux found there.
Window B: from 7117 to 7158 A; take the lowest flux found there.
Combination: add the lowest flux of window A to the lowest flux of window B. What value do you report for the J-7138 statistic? 69.4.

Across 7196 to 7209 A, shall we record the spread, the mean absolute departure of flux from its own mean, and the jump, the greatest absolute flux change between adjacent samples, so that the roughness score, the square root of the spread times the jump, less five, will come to -4.74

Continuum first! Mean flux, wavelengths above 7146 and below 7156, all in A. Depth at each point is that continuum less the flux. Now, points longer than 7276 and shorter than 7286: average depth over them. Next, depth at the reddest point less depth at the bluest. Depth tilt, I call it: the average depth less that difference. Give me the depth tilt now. -3.1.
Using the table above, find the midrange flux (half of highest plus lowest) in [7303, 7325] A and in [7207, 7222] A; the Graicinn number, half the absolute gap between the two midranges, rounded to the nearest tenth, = 1.0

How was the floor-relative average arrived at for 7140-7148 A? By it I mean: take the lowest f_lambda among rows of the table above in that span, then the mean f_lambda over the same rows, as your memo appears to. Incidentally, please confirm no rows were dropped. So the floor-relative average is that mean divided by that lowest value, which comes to 1.01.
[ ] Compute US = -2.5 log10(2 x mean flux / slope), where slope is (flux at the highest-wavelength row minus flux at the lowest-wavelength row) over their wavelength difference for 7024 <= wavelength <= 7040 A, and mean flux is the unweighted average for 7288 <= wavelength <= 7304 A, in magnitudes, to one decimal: -7.0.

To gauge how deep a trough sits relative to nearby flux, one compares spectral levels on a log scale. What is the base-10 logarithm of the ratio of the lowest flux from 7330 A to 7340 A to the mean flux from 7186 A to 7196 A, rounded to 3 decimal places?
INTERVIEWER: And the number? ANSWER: 0.030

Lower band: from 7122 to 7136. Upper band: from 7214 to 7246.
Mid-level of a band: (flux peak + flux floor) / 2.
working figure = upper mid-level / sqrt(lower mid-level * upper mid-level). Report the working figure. 1.035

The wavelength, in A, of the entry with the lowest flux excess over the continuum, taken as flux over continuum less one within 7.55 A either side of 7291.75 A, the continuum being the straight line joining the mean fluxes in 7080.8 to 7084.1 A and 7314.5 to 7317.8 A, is 7291.77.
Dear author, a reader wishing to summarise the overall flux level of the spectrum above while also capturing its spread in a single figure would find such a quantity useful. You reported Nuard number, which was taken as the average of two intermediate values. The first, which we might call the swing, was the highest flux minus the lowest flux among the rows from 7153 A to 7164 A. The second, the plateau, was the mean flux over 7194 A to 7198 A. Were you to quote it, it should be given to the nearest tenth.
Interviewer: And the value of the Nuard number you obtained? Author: 17.8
